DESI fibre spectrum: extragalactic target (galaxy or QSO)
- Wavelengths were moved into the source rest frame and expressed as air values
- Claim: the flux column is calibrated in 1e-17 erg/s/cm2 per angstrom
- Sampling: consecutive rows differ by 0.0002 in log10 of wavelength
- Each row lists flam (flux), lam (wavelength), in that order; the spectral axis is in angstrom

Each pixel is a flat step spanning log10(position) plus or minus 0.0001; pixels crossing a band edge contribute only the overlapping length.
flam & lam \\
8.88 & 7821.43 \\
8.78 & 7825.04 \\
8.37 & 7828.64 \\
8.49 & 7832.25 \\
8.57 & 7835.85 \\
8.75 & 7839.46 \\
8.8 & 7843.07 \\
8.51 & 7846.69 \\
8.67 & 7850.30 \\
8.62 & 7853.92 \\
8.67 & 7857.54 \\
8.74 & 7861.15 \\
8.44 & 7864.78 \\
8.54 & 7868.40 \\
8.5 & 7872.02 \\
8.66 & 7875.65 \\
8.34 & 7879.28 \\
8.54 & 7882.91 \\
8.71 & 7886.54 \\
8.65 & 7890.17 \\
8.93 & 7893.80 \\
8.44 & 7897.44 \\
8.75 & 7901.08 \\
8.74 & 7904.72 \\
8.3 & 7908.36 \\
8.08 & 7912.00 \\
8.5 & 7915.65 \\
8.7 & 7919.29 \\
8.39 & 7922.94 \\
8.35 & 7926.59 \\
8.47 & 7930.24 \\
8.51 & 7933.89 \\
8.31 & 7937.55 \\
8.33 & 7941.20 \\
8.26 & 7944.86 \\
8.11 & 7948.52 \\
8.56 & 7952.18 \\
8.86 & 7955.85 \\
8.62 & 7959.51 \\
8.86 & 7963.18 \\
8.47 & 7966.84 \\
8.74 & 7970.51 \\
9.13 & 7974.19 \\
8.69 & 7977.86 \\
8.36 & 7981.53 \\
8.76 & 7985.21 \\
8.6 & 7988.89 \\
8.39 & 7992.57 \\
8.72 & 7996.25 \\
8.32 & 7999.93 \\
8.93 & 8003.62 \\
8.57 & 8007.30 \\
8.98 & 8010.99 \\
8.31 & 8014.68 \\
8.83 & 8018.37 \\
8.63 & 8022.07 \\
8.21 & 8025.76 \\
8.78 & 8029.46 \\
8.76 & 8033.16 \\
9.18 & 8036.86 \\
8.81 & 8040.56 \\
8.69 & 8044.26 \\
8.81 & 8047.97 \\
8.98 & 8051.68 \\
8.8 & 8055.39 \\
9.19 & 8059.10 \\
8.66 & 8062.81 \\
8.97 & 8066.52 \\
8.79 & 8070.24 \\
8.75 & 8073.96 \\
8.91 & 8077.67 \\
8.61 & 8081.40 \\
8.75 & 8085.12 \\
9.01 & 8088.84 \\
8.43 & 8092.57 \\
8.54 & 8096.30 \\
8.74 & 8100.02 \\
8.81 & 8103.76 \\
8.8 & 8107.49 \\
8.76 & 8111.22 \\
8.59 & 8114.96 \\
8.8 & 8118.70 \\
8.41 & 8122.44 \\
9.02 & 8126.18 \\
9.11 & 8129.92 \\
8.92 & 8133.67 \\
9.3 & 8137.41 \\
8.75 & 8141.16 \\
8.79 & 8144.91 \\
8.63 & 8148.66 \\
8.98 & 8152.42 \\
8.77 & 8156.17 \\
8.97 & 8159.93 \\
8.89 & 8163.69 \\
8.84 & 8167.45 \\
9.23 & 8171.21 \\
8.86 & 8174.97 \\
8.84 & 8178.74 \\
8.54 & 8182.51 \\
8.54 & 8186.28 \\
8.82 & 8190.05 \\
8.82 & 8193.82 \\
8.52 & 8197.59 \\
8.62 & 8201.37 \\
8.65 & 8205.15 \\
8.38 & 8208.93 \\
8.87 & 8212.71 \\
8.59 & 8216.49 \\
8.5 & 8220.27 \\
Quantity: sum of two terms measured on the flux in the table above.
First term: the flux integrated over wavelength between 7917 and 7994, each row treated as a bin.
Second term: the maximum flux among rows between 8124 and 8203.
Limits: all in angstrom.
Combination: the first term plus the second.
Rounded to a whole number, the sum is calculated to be 667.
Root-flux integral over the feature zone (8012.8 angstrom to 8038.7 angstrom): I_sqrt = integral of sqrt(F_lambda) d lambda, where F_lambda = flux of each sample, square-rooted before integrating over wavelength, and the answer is 76.2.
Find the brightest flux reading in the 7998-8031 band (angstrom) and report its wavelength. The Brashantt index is 8010.99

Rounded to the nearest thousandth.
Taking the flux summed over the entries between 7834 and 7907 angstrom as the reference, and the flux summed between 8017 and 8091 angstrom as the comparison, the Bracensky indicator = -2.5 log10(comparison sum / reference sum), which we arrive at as -0.022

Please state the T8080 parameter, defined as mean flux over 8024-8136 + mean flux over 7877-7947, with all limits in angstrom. 17.3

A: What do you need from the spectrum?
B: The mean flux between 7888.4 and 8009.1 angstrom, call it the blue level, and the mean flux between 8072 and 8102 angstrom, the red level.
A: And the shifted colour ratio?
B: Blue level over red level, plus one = 1.98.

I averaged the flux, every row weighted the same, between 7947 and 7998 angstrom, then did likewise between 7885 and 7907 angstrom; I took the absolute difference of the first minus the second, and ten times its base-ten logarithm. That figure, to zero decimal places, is -12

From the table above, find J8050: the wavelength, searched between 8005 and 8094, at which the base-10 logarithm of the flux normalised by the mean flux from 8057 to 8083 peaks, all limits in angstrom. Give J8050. 8059.10 angstrom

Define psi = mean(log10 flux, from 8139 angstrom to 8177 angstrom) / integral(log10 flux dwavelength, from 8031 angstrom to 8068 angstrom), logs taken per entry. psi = 0.0270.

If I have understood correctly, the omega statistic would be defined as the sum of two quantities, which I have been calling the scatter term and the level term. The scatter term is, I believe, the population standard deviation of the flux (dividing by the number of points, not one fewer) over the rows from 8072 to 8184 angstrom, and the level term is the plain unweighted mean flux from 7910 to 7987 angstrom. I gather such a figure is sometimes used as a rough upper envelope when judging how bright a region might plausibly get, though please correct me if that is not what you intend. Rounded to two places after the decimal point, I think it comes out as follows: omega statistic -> 8.73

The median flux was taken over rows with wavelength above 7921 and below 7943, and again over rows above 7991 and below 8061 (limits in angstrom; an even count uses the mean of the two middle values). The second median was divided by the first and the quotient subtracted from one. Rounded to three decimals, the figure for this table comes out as -0.049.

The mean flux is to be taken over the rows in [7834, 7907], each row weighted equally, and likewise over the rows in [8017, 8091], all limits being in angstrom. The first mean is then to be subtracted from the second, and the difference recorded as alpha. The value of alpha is 0.18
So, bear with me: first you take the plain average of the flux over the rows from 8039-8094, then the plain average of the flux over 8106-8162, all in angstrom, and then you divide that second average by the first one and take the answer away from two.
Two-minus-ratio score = 0.997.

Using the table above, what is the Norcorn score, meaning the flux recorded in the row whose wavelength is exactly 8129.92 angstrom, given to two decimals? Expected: 9.11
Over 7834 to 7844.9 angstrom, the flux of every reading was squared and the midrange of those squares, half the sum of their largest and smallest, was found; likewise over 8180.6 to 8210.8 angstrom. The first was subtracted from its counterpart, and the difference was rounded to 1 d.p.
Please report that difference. -1.4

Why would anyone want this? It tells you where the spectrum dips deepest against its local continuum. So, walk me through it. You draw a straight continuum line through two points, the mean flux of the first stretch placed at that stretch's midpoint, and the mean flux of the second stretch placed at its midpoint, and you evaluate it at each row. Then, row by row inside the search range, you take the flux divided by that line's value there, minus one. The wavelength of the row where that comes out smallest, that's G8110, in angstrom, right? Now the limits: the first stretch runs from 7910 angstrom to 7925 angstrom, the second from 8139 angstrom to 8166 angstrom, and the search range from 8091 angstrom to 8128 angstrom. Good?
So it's 8122.44 angstrom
